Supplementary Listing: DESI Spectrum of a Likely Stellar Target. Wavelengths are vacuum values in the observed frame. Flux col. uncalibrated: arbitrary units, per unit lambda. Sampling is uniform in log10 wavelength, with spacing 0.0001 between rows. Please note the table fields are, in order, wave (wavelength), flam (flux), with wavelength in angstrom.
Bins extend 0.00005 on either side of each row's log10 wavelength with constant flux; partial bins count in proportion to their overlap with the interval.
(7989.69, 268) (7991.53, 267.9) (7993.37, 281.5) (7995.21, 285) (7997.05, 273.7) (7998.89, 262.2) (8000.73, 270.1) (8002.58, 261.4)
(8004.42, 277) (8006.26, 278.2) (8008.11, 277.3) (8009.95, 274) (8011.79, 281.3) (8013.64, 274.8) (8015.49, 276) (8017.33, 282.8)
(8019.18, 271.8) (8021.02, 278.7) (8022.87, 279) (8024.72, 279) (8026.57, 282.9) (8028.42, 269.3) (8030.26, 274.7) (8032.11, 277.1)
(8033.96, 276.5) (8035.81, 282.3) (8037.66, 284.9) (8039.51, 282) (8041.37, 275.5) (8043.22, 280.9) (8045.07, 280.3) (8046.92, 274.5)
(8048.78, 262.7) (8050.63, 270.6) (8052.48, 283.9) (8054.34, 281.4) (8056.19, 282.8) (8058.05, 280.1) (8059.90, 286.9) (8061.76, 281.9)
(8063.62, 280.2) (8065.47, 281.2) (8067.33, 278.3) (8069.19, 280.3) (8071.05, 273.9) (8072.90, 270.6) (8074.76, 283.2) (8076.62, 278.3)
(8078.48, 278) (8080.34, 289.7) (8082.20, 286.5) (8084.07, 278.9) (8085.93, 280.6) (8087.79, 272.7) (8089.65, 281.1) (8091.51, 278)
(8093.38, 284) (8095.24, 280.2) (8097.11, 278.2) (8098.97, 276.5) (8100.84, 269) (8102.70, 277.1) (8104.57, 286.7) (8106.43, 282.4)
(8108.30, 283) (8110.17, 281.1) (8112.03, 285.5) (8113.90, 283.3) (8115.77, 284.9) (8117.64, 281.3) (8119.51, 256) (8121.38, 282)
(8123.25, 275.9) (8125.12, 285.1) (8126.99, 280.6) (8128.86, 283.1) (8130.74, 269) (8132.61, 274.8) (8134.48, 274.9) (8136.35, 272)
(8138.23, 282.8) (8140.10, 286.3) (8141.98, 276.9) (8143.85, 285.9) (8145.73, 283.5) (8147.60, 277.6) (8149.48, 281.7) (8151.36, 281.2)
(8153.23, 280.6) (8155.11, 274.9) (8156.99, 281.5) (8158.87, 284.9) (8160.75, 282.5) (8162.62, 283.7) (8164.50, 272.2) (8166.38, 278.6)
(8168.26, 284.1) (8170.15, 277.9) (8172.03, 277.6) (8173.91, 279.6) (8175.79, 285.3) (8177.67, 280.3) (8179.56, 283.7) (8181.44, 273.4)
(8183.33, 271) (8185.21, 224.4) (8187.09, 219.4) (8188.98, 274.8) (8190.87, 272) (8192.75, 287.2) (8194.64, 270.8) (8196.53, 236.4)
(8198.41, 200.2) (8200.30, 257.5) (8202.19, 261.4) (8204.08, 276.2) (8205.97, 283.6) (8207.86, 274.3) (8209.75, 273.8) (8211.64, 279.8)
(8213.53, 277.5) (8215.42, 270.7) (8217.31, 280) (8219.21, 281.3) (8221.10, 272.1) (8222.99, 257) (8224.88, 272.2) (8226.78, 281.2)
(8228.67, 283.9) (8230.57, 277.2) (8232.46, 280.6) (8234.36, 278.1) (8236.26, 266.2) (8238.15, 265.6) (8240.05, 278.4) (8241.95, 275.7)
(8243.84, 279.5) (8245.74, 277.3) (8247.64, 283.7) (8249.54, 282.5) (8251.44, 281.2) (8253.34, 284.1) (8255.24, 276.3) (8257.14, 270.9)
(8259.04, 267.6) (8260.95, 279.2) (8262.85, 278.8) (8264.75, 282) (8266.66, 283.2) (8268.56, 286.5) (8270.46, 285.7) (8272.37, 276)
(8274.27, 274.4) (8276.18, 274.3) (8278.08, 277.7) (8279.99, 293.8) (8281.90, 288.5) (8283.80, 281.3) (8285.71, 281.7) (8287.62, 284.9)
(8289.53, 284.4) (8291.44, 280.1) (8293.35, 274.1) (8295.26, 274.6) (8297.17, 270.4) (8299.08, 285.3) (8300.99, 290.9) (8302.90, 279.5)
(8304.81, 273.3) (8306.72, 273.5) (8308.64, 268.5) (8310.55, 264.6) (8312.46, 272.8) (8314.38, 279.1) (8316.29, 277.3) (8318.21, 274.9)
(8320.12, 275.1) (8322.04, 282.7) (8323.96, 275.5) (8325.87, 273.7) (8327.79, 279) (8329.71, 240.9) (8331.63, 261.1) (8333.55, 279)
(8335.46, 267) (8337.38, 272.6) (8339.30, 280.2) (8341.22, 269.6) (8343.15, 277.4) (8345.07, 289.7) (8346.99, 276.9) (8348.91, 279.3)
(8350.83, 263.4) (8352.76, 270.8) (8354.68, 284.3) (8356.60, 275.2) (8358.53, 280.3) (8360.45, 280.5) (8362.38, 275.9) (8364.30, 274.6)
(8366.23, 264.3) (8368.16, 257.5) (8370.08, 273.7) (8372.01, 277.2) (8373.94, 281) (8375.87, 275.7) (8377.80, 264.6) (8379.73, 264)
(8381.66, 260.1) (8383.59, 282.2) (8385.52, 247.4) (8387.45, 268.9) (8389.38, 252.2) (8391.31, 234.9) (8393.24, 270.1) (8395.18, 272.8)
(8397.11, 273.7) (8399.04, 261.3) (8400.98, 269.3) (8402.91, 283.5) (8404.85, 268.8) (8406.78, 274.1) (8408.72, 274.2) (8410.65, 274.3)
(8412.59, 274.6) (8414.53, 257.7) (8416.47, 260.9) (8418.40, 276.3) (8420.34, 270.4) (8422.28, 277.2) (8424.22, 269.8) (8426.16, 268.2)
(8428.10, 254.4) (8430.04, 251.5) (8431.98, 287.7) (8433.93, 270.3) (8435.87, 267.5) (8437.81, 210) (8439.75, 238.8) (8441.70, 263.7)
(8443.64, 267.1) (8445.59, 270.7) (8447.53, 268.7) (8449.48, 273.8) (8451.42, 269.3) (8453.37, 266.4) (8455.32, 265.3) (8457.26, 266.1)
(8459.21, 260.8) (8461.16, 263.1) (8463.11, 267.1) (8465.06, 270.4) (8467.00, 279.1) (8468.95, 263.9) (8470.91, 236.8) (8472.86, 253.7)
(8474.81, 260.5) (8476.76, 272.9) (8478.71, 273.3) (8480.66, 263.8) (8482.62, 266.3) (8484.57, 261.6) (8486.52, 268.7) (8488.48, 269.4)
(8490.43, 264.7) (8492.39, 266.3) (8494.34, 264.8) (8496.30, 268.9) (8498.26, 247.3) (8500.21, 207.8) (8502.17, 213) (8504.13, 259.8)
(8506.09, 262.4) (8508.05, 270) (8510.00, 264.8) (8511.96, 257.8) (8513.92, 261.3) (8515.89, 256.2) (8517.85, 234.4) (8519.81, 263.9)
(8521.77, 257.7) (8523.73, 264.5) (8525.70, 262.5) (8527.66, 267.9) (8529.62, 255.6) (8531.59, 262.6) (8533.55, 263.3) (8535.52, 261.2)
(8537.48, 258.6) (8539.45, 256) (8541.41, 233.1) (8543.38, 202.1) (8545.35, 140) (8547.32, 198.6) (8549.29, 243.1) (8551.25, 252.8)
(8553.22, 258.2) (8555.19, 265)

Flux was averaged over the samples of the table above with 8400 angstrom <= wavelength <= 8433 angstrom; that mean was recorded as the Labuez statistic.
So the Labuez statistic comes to 270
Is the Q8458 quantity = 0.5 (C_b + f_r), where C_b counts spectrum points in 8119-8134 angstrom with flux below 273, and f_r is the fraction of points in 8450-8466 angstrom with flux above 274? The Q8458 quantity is 1.00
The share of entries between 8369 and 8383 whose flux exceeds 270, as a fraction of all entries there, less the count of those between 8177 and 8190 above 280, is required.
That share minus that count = -1.4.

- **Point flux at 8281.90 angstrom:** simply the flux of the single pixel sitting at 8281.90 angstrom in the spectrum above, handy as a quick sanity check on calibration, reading 288.5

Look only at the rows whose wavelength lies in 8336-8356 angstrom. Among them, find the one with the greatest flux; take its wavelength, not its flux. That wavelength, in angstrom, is 8345.07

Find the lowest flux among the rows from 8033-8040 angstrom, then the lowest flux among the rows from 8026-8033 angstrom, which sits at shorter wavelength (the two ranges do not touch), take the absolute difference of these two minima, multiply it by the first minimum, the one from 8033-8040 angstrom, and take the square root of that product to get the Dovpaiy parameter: 45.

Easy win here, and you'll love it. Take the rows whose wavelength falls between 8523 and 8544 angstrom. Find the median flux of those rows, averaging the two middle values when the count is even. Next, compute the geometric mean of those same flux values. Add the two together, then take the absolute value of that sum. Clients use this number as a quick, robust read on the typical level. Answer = 514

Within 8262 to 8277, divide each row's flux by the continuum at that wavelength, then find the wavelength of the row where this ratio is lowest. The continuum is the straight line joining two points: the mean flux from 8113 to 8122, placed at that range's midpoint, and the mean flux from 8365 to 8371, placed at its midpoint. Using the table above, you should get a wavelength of 8276.18 angstrom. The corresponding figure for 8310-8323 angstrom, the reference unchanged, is 8310.55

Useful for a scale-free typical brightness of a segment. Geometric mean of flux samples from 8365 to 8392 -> 264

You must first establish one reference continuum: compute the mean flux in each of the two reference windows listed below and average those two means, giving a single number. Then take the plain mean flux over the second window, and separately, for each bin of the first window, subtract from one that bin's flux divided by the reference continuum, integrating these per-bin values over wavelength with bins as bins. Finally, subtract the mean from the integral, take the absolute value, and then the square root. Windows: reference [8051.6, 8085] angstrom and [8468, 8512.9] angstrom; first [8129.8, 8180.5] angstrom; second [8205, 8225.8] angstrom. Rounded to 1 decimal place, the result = 16.6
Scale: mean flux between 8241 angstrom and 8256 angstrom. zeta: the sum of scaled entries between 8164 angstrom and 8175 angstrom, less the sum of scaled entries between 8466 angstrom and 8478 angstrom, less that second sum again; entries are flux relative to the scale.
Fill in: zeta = -5.2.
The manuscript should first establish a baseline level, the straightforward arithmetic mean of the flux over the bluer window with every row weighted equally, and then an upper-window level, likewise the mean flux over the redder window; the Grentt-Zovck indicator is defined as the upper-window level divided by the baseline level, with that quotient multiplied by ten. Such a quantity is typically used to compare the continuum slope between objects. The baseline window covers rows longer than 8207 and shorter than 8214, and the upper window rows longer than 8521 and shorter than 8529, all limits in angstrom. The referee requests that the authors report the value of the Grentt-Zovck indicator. 9.5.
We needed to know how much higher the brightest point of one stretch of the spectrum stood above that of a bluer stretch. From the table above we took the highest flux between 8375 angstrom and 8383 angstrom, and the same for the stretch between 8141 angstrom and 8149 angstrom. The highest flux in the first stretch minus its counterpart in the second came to -10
